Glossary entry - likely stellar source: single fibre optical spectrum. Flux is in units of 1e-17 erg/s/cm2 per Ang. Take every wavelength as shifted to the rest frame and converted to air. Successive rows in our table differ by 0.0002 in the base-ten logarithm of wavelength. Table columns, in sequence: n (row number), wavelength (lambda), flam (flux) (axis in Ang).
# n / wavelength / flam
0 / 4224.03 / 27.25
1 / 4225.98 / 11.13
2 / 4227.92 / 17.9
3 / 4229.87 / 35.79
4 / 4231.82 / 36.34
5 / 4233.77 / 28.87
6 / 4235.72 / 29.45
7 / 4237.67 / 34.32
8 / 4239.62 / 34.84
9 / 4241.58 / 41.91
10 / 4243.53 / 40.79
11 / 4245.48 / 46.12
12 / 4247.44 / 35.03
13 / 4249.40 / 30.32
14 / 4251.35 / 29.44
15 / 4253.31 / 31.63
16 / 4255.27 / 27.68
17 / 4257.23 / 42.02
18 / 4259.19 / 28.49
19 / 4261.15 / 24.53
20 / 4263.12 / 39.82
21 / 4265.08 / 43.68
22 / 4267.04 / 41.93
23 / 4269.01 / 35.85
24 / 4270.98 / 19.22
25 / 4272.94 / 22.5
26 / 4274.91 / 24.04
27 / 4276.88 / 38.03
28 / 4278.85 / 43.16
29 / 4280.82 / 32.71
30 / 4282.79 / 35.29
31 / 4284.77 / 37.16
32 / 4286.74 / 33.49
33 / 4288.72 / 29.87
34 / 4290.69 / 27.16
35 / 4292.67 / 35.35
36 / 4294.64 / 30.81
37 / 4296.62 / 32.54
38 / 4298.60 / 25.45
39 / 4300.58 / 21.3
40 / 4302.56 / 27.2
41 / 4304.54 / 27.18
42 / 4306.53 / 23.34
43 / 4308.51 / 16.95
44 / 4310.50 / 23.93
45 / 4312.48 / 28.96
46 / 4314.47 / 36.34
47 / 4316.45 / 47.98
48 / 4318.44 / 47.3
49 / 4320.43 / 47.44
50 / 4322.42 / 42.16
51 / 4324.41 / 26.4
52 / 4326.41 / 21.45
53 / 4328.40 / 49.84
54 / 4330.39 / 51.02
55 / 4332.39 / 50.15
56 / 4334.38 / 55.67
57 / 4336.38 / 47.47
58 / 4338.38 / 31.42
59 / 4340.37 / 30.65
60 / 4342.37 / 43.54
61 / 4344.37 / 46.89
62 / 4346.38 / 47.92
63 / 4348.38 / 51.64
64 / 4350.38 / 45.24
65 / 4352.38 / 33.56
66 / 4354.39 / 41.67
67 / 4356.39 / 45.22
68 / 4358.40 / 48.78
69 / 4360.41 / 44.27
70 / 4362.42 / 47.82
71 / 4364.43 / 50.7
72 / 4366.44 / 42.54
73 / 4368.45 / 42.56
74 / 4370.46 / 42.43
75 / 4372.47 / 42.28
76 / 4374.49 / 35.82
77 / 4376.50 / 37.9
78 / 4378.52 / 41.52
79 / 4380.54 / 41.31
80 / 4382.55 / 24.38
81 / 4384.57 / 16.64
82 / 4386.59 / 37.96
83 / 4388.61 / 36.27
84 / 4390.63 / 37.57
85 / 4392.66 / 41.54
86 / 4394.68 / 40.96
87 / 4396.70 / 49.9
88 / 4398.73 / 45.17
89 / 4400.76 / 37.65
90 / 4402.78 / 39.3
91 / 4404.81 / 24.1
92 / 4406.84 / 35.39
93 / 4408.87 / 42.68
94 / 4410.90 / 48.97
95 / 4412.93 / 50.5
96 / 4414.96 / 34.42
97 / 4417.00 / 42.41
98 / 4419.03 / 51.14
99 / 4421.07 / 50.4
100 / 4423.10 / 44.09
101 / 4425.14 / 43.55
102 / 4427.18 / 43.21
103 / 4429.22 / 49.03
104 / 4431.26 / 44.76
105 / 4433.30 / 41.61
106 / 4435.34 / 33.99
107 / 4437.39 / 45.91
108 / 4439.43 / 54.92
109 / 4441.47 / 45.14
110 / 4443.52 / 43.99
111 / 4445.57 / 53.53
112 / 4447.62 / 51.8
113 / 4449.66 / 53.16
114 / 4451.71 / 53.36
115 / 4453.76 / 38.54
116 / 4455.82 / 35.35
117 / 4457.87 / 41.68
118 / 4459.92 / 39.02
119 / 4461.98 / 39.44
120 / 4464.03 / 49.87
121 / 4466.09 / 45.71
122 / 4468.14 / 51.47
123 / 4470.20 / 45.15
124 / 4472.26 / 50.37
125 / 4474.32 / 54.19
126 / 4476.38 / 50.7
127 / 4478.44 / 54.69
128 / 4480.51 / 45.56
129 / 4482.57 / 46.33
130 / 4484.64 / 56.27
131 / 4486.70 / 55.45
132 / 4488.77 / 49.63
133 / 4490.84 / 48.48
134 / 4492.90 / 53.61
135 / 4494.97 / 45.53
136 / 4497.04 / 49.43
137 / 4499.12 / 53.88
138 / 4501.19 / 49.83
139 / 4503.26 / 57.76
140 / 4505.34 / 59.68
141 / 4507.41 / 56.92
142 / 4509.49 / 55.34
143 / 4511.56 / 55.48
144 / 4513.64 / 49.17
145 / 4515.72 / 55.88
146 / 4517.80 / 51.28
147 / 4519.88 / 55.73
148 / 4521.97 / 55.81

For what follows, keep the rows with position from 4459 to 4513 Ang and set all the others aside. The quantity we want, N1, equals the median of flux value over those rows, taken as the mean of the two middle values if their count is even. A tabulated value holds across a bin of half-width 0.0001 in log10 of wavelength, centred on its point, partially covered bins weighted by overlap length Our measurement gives 51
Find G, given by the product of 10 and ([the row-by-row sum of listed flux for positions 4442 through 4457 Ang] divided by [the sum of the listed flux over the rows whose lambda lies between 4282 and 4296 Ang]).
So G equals 14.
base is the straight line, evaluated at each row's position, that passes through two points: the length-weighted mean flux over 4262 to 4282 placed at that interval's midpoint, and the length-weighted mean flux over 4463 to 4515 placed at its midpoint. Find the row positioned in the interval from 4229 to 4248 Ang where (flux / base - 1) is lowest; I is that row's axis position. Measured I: 4233.77 Ang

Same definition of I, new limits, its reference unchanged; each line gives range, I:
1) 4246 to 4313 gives 4308.51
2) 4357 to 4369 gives 4368.45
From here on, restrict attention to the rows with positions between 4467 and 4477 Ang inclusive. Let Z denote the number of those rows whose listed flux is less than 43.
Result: 0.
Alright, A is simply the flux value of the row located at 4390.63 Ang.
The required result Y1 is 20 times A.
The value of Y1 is 751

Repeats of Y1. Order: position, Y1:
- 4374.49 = 716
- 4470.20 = 903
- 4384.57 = 333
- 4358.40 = 976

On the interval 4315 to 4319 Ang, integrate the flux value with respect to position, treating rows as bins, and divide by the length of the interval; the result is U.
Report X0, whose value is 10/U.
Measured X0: 0.22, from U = 46.4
